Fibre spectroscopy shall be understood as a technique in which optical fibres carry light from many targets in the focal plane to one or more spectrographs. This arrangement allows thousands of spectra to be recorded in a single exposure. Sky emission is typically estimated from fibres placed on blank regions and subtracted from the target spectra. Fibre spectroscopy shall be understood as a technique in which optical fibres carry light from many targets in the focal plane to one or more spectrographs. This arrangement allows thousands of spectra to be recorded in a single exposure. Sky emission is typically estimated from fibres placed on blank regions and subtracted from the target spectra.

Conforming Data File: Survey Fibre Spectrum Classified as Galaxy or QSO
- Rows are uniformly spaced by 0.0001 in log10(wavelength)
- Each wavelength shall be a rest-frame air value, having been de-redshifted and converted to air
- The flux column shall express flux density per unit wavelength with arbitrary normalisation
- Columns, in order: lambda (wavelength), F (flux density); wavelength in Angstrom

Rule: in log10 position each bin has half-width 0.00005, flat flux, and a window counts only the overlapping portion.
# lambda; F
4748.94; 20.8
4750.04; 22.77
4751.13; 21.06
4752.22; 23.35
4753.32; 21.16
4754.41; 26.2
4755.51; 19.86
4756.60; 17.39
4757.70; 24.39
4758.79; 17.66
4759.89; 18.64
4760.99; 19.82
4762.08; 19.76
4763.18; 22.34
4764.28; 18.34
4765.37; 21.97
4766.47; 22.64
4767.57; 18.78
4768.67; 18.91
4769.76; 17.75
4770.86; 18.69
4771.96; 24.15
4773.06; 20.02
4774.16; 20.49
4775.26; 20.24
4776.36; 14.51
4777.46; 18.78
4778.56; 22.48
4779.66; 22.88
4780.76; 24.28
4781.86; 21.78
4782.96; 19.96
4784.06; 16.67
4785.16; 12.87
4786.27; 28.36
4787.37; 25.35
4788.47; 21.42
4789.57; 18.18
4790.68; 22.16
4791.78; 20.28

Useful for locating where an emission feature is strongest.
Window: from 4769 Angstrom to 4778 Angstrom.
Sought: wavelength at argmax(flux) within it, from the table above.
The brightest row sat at 4771.96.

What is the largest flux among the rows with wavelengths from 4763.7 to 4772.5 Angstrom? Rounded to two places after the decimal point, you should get 24.15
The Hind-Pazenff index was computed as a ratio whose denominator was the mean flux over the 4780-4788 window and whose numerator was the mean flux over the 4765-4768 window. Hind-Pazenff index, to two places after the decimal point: 0.99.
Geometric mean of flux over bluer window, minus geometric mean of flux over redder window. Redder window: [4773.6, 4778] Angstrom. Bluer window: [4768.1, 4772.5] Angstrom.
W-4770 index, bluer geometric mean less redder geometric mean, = 1.4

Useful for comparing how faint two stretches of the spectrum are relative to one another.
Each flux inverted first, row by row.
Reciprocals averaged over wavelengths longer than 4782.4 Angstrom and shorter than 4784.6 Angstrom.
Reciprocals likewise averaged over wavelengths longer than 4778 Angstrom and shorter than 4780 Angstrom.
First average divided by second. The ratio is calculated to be 1.25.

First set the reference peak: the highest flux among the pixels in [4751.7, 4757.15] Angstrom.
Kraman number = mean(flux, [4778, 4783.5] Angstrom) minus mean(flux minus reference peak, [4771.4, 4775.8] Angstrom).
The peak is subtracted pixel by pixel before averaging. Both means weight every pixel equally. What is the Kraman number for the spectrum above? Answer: 27.3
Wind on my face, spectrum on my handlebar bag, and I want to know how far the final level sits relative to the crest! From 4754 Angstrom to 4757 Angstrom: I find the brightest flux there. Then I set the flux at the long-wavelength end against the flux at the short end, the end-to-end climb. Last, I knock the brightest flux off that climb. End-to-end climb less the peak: -35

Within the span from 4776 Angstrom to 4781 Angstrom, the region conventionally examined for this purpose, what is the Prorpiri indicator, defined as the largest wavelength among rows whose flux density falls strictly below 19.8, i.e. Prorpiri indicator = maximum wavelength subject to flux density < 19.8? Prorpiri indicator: 4777.46 Angstrom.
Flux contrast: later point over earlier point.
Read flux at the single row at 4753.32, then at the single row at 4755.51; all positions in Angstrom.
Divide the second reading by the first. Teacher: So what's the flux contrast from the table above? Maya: 0.94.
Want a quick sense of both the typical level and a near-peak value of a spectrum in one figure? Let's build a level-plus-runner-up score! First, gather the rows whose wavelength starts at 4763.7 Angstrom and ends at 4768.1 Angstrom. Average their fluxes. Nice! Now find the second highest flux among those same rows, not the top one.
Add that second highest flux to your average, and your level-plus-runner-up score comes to 42.4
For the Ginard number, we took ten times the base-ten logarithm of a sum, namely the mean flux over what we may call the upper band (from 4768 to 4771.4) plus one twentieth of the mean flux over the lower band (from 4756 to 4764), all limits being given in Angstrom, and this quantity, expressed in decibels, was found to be 12.9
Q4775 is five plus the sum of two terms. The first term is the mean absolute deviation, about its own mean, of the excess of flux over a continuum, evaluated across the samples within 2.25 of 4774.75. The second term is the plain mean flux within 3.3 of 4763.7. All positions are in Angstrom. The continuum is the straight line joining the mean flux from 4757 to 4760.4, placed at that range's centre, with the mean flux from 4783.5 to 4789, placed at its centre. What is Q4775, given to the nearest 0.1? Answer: 28.0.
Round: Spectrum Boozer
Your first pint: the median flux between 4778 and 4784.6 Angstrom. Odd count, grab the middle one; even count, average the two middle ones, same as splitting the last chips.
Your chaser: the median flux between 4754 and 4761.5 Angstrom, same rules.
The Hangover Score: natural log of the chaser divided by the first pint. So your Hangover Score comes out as -0.11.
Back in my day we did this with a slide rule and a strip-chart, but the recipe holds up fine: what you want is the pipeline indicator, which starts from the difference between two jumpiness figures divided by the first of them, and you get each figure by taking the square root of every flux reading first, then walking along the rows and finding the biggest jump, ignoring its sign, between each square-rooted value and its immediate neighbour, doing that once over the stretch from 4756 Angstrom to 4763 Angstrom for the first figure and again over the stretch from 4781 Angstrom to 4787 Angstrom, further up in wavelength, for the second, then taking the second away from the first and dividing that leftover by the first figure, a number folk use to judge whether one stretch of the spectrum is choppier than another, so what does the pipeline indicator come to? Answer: -1.3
